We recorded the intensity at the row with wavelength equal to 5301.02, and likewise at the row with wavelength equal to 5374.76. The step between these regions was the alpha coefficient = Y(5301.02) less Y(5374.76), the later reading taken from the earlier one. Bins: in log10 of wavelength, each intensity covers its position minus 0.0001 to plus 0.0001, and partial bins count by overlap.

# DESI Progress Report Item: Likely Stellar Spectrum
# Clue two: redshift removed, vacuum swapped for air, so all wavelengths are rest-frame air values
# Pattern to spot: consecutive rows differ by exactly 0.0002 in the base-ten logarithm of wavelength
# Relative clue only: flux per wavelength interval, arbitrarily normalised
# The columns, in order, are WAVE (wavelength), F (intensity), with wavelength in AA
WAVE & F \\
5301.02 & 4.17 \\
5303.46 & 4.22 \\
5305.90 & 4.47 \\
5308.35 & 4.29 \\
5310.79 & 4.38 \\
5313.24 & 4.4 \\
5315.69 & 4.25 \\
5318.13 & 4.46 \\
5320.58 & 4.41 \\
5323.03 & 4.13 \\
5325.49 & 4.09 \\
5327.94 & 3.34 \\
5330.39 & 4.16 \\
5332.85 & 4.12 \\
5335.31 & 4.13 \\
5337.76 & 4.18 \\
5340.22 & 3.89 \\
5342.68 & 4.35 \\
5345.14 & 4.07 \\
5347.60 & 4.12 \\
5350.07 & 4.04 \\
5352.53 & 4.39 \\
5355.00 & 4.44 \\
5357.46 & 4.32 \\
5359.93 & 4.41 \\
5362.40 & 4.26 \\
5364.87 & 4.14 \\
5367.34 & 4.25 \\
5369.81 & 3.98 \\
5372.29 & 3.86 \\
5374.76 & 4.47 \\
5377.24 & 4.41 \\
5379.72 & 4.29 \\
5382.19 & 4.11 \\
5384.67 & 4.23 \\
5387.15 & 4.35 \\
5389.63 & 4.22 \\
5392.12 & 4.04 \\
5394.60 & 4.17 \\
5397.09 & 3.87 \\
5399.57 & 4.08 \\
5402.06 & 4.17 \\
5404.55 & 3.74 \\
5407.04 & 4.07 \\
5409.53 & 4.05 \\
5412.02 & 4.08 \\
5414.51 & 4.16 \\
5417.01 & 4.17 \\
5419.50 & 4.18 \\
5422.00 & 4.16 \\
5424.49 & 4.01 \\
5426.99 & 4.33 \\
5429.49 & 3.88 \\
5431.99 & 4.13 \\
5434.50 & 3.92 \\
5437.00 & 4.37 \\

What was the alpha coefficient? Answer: -0.30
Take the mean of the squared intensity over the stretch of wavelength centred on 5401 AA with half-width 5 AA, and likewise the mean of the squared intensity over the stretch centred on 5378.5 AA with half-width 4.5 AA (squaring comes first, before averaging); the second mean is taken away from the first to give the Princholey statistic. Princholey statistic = -2.9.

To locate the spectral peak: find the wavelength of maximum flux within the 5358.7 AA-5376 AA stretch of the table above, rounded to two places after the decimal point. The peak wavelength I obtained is 5374.76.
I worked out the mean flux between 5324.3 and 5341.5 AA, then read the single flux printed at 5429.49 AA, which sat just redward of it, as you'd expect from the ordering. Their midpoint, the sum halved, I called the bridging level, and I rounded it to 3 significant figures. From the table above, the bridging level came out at 3.93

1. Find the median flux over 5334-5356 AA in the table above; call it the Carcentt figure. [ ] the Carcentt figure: 4.13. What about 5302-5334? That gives 4.25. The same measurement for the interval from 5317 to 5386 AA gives 4.17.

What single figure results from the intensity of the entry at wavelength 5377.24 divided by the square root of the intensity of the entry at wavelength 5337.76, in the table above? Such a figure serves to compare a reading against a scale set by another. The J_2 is 2.16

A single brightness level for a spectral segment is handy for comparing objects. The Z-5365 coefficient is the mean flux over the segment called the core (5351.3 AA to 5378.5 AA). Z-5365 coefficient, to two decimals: 4.27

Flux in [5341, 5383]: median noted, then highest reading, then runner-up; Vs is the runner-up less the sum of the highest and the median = -4.29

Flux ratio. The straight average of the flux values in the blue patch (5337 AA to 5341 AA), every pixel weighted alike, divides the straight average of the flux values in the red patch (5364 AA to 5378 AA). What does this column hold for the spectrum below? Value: 1.04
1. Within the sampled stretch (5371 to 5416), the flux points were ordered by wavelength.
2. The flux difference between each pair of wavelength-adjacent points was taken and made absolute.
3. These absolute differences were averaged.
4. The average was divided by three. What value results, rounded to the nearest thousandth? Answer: 0.062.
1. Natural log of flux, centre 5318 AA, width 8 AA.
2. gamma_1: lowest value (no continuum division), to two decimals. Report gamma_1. 1.45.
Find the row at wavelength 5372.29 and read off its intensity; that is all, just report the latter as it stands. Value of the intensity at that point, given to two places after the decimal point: 3.86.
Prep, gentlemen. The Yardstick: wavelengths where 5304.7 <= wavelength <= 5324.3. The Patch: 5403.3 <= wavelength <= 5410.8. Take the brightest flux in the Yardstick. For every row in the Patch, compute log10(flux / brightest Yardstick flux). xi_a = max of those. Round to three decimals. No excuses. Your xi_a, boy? -0.041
